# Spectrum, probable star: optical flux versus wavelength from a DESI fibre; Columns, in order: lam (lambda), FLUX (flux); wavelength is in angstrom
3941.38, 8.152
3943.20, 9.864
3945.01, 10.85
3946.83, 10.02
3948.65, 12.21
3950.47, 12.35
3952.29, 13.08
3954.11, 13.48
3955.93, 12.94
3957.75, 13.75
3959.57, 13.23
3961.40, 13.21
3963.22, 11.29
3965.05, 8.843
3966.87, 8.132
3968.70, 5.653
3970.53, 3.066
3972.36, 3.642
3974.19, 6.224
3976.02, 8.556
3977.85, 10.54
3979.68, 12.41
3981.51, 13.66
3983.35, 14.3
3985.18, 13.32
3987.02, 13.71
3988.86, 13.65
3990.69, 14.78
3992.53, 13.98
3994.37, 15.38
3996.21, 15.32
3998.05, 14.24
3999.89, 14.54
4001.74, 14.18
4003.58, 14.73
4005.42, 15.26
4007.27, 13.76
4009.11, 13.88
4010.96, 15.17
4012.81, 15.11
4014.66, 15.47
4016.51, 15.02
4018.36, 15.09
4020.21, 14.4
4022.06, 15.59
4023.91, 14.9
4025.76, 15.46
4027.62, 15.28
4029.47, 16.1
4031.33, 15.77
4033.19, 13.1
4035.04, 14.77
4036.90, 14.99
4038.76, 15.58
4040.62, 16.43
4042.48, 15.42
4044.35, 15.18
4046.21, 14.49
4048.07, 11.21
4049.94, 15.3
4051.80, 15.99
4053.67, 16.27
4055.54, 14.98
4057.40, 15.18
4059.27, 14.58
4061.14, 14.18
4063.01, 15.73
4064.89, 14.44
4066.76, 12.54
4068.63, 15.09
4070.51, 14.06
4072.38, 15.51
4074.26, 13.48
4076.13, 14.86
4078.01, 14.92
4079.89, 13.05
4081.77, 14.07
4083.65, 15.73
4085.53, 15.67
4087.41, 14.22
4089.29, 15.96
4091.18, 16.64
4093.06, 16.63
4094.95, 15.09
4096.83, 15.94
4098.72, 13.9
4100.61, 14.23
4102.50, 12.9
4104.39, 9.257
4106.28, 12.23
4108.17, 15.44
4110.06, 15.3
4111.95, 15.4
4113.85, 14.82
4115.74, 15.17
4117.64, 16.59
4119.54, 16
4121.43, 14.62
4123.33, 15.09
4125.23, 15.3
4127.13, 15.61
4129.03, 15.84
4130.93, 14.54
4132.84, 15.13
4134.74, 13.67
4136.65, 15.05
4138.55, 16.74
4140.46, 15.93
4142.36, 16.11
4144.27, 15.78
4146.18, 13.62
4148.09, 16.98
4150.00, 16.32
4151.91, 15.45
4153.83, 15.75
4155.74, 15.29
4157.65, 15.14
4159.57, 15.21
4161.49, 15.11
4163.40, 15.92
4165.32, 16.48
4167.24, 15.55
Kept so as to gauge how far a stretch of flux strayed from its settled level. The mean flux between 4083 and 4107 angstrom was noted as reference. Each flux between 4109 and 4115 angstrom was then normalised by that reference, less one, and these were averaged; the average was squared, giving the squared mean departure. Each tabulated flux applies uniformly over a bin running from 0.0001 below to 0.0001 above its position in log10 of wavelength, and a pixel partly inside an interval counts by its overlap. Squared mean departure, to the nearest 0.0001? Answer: 0.0022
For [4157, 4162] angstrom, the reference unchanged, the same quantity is 0.0021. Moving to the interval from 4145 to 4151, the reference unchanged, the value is 0.0063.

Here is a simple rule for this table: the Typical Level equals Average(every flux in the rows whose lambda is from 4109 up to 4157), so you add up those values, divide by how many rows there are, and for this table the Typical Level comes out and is 15.4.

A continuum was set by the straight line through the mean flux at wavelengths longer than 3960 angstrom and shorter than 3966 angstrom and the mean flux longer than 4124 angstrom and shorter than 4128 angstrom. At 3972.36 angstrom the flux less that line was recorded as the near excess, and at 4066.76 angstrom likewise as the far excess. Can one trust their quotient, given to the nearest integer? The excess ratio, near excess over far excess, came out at 6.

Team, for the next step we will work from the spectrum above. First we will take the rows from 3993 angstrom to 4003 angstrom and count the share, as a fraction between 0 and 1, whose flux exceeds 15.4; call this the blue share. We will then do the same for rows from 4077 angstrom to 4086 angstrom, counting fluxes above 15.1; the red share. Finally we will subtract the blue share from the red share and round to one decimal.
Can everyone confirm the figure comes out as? 0.4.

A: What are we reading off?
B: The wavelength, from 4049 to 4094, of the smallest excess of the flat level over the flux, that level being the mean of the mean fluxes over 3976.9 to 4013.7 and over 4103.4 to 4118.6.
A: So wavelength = 4091.18 angstrom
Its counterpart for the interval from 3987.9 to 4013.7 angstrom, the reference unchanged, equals 3994.37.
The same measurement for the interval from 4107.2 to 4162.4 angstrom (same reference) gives 4148.09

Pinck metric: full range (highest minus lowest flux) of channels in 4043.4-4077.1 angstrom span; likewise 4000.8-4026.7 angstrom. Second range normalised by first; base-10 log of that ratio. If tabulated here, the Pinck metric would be -0.44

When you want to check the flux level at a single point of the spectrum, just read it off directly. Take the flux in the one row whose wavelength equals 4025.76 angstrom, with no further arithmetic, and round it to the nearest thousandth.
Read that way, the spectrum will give 15.460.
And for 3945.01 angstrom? 10.850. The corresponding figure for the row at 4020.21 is 14.400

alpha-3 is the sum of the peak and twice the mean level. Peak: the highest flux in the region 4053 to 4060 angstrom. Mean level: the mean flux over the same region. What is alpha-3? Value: 46.8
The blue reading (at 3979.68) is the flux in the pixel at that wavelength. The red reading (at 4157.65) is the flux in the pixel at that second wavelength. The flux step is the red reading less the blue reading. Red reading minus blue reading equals 2.7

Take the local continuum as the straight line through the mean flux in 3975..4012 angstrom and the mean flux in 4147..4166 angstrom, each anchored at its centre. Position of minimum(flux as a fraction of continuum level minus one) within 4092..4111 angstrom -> 4104.39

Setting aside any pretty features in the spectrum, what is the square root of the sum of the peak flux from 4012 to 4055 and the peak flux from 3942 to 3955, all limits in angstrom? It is 5.47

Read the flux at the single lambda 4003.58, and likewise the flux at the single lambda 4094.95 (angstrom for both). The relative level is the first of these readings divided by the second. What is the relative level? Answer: 0.98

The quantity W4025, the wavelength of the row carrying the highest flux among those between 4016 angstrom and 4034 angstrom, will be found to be 4029.47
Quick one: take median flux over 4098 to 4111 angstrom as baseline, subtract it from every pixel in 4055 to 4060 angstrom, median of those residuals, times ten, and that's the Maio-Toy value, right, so 11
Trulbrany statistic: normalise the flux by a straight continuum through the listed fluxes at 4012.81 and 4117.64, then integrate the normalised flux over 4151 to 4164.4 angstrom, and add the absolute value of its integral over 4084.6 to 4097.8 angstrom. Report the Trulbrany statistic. 24.8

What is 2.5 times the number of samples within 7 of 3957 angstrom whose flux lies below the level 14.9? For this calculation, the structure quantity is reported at 20.0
